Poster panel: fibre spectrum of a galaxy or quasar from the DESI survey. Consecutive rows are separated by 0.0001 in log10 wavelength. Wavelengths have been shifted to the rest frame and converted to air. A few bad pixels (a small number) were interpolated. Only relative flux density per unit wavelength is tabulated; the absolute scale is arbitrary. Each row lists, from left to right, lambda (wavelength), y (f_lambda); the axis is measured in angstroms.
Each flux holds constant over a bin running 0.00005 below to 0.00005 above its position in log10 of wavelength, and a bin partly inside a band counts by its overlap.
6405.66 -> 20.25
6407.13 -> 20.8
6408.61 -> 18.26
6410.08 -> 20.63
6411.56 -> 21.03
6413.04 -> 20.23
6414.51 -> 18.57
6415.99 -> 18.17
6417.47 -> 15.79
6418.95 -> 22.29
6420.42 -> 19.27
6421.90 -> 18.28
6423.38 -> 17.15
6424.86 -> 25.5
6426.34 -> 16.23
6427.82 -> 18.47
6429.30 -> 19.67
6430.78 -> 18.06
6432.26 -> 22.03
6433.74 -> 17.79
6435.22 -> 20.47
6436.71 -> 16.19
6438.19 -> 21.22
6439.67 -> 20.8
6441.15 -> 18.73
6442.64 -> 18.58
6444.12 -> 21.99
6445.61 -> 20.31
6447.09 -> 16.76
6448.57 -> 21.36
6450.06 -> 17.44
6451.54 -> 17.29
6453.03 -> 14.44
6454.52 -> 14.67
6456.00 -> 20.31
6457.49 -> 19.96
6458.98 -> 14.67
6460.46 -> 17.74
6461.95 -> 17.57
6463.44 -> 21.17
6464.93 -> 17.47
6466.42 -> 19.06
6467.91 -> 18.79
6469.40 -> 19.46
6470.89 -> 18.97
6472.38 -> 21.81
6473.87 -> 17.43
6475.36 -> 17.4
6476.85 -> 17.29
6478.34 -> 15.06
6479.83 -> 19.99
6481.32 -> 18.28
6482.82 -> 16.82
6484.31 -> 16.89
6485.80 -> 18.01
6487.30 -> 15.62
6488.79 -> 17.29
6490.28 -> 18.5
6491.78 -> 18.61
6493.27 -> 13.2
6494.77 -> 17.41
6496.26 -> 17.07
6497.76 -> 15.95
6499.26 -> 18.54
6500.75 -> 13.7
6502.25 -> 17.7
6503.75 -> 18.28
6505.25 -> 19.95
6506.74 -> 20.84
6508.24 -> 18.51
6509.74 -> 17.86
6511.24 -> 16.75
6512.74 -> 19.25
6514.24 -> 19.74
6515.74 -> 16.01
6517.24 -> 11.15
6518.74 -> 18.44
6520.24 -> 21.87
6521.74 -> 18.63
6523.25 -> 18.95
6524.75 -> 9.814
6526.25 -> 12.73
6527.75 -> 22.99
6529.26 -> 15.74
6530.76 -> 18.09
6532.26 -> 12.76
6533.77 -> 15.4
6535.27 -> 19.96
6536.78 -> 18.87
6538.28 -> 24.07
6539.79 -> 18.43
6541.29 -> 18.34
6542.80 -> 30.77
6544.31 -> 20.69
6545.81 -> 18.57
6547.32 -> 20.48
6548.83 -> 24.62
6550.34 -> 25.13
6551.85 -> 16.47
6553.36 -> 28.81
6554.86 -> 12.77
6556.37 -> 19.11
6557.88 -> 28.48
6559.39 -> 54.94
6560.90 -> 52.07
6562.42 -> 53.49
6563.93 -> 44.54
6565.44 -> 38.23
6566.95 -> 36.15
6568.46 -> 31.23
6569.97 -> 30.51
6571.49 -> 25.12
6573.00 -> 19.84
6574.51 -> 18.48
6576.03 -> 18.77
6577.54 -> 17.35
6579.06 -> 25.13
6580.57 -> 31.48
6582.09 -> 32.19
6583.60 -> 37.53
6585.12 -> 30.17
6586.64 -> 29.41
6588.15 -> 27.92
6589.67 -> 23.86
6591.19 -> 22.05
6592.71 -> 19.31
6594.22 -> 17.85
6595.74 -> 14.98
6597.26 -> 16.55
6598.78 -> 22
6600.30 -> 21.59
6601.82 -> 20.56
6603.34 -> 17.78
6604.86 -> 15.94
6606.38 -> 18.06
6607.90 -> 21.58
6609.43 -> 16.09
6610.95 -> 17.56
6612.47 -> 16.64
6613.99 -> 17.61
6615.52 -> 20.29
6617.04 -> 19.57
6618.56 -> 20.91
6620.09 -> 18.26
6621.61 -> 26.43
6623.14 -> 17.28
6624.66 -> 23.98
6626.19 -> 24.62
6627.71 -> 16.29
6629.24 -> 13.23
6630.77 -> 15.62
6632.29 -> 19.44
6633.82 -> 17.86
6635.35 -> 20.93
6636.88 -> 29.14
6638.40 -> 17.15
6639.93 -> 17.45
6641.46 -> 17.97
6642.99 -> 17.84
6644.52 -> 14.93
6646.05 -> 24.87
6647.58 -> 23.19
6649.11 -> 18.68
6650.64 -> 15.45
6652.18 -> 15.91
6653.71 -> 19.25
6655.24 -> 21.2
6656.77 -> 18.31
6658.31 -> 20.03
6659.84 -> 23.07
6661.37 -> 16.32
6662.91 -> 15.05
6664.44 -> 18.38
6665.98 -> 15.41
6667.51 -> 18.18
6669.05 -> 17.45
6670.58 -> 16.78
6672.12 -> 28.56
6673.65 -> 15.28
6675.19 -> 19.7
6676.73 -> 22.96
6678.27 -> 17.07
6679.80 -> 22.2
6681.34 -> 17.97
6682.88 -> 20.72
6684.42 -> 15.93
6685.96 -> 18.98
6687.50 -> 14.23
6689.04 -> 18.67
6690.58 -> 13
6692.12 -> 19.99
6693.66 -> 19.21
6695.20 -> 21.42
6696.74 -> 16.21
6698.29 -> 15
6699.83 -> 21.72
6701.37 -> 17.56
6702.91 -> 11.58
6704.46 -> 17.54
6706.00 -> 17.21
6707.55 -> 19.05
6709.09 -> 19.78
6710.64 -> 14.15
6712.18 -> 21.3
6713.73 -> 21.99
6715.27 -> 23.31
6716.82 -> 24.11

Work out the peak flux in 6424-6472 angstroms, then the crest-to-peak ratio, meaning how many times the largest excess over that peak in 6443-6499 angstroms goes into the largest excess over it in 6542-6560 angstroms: -8.4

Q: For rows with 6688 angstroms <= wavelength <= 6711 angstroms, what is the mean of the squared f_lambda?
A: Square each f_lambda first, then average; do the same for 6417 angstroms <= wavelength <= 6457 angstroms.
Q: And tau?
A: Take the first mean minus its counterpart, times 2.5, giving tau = -128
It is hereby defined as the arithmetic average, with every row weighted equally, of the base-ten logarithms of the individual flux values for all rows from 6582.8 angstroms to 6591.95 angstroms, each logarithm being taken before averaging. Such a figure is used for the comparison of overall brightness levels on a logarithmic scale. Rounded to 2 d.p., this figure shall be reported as 1.45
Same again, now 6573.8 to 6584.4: 1.39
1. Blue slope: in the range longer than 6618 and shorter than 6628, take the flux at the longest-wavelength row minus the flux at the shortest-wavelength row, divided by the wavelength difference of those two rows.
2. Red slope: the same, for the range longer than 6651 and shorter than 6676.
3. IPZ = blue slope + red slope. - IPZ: -0.3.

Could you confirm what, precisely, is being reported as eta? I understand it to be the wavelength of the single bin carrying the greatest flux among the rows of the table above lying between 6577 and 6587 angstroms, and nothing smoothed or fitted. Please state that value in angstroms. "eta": 6583.60 angstroms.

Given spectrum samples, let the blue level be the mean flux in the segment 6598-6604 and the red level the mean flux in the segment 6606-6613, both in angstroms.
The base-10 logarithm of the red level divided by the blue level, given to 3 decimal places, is -0.056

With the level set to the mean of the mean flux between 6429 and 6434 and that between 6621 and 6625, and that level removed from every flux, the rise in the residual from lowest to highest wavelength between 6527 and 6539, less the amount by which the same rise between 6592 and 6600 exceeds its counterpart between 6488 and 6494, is -6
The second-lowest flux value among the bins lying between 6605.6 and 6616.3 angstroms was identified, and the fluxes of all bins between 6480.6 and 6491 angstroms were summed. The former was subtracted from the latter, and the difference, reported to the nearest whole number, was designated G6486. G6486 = 105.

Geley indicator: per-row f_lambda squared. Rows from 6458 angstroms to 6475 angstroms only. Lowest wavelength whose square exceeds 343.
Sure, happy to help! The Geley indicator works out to 6463.44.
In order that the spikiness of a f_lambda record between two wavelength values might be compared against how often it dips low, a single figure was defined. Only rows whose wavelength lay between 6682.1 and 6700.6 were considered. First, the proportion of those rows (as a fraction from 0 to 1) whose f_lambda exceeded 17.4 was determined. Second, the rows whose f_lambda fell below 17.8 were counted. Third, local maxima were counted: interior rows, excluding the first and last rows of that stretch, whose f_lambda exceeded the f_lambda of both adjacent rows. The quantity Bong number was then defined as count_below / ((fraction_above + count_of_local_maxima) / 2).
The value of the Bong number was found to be 2.2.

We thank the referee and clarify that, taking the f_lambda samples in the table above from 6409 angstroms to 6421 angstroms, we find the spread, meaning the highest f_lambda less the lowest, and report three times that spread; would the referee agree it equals 19.5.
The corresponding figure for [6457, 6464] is 19.5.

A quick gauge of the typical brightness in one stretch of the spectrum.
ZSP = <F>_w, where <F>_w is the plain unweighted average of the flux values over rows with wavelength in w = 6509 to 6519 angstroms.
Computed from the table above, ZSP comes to 17.0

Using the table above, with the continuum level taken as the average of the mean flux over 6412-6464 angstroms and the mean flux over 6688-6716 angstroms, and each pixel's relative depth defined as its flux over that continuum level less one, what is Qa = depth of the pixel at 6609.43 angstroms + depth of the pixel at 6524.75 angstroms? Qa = -0.60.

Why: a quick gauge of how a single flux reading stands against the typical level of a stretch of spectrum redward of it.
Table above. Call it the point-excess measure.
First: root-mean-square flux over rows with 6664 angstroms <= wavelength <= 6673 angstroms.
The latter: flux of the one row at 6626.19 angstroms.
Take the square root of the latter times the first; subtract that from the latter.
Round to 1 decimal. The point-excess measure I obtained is 2.6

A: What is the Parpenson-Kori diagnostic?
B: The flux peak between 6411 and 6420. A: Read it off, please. 22.29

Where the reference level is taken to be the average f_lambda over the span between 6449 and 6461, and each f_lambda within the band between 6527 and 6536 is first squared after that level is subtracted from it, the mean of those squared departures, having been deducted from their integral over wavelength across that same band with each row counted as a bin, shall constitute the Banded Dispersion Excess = 90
